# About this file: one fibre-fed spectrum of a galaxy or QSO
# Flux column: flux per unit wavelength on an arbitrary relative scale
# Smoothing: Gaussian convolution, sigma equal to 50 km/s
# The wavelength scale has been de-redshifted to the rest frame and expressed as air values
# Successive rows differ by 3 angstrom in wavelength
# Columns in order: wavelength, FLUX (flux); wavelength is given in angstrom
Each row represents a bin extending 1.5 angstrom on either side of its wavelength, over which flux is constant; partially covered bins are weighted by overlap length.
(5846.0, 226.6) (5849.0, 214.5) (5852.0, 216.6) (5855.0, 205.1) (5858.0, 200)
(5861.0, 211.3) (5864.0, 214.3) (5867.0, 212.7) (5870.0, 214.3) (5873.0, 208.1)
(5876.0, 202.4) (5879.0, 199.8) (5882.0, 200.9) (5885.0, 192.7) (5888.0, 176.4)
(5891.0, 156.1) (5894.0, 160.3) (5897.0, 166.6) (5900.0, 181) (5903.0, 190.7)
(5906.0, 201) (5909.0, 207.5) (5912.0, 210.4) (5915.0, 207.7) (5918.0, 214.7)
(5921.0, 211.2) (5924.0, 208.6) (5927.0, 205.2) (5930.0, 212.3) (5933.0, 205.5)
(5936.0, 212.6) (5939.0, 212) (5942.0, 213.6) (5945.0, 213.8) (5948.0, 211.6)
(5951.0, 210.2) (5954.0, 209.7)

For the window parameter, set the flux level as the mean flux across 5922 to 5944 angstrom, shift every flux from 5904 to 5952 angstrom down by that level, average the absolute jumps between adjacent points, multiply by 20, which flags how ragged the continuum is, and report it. 74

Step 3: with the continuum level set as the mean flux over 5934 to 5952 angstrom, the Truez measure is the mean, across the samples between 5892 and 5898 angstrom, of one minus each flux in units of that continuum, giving 0.23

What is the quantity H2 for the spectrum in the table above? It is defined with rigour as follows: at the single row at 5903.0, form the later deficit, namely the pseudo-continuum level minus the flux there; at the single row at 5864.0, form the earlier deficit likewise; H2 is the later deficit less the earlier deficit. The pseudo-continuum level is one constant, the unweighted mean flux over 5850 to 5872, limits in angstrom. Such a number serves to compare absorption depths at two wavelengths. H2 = 24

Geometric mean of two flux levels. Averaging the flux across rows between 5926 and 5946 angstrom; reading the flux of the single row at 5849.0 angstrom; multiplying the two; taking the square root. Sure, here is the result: 213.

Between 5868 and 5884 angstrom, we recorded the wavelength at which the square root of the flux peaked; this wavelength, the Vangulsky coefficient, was 5870.0 angstrom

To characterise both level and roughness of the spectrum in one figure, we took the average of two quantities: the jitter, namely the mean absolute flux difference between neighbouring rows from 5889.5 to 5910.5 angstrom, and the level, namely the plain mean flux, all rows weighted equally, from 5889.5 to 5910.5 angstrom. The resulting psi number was 95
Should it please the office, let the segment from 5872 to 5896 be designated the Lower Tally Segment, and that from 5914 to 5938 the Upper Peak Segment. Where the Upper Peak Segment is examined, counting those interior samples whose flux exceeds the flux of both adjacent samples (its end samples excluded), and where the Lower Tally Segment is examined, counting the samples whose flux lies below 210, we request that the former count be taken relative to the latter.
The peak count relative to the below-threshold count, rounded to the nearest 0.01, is 0.25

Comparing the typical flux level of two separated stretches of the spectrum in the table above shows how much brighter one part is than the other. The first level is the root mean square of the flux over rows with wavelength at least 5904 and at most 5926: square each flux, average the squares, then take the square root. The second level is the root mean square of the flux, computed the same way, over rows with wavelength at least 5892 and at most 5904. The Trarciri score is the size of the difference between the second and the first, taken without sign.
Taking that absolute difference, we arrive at 34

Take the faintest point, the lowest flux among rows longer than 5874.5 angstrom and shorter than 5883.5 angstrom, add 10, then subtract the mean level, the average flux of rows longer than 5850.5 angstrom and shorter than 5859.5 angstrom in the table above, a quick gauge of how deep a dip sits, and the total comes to 2.6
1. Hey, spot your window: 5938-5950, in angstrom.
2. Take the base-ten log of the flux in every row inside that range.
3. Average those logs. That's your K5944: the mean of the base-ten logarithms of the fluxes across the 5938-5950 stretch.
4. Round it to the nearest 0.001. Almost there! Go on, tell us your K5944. 2.328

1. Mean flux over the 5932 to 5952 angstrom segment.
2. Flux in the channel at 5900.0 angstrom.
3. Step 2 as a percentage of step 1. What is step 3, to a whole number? 86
